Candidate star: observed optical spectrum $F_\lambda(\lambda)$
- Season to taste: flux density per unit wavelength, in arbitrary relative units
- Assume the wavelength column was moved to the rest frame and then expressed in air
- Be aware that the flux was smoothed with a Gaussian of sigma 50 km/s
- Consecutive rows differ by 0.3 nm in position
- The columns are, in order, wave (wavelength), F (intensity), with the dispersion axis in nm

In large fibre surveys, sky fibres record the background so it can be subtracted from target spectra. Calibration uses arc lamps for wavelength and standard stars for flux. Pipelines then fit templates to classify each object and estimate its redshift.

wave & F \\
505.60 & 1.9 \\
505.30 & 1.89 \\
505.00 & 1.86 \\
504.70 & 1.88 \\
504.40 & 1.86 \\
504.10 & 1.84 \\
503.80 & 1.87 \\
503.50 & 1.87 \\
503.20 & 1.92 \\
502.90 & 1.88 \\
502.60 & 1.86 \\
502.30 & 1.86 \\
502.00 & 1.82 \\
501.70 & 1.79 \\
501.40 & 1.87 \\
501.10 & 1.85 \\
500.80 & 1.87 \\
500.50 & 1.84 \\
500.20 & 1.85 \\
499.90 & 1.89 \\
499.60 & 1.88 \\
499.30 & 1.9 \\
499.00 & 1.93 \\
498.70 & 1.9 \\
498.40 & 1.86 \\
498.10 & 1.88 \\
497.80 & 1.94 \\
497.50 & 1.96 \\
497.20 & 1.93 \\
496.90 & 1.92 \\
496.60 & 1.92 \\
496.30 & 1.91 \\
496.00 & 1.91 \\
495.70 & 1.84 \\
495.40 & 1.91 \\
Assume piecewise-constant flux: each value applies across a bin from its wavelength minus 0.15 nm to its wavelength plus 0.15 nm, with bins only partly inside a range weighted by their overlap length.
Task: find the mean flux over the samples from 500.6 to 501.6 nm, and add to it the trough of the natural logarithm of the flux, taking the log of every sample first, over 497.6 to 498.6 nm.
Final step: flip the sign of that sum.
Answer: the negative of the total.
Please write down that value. -2.48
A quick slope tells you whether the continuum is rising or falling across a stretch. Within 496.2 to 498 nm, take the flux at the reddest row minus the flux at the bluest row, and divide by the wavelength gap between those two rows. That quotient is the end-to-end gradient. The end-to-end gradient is 0.020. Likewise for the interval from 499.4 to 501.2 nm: -0.020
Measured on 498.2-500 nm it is 0.020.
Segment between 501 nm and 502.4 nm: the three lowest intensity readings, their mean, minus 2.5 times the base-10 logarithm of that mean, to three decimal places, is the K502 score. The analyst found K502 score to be -0.650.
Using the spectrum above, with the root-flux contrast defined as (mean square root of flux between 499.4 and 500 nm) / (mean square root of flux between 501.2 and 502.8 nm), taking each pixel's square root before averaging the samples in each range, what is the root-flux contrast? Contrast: 1.01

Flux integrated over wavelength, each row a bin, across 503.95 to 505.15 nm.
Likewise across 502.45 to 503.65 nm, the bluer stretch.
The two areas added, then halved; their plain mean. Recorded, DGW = 2.25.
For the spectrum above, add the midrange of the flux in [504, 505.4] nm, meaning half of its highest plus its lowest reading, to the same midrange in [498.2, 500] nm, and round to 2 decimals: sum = 3.76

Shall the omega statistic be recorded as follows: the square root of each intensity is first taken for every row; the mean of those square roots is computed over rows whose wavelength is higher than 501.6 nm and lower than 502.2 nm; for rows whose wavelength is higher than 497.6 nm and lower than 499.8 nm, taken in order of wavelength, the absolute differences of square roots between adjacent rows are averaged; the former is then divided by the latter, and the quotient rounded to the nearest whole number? 111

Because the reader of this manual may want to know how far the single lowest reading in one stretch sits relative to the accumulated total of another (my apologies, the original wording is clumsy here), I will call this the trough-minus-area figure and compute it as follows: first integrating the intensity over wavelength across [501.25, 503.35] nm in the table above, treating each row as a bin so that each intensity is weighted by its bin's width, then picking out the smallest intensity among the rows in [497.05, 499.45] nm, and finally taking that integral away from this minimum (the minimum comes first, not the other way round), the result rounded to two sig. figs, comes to -2.0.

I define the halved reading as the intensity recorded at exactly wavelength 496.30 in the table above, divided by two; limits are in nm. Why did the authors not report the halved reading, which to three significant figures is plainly 0.955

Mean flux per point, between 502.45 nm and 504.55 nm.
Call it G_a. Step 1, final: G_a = 1.87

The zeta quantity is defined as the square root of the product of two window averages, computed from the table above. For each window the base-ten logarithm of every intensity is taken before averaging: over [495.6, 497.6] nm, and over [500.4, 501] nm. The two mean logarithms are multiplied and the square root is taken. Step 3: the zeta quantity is 0.275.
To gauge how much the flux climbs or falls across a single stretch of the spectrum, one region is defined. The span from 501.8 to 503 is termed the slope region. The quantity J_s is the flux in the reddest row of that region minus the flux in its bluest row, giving 0.06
